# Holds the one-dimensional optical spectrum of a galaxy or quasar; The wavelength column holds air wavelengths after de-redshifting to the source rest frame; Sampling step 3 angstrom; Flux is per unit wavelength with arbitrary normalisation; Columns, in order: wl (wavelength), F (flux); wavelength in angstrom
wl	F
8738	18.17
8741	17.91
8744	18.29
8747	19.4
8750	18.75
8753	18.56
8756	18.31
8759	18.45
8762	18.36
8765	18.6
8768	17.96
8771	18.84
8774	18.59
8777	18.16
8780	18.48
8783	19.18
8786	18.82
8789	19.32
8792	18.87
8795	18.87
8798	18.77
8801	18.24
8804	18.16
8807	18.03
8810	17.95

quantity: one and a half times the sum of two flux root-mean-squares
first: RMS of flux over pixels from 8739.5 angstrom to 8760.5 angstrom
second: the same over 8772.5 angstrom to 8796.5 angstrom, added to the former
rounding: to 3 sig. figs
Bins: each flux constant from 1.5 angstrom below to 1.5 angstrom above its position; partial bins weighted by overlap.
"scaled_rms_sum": 56.0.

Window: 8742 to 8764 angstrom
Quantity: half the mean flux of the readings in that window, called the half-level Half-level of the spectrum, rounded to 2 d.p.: 9.29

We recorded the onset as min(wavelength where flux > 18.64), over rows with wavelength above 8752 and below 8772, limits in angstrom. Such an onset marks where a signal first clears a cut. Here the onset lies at 8771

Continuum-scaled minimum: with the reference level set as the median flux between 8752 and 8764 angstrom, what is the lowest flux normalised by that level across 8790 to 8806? 0.99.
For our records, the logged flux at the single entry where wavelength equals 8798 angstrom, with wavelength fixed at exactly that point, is 18.77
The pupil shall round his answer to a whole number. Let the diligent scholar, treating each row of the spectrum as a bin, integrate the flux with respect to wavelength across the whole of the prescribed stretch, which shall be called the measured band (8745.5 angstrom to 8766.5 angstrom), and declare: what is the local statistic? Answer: 391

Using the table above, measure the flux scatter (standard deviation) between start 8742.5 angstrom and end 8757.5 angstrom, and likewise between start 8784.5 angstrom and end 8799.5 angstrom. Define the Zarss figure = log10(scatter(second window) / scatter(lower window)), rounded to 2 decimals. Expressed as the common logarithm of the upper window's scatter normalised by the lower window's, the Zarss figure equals -0.31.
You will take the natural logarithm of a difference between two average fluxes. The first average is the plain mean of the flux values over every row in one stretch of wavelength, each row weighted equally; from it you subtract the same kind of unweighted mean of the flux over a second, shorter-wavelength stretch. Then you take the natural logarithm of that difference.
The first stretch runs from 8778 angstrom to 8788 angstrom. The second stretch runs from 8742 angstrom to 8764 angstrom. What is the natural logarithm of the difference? -1.4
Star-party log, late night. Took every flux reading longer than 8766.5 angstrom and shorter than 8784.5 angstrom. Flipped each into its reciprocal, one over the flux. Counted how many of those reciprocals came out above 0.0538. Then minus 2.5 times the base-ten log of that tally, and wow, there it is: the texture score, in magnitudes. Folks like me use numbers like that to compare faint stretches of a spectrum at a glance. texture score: -1.19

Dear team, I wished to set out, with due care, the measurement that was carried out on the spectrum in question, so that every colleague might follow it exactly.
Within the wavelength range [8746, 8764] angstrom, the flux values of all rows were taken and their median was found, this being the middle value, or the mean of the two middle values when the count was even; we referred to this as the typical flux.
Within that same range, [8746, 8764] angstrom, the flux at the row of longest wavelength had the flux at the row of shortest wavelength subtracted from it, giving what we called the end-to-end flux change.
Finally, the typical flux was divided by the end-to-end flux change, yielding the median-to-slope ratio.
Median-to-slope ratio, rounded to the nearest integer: -18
